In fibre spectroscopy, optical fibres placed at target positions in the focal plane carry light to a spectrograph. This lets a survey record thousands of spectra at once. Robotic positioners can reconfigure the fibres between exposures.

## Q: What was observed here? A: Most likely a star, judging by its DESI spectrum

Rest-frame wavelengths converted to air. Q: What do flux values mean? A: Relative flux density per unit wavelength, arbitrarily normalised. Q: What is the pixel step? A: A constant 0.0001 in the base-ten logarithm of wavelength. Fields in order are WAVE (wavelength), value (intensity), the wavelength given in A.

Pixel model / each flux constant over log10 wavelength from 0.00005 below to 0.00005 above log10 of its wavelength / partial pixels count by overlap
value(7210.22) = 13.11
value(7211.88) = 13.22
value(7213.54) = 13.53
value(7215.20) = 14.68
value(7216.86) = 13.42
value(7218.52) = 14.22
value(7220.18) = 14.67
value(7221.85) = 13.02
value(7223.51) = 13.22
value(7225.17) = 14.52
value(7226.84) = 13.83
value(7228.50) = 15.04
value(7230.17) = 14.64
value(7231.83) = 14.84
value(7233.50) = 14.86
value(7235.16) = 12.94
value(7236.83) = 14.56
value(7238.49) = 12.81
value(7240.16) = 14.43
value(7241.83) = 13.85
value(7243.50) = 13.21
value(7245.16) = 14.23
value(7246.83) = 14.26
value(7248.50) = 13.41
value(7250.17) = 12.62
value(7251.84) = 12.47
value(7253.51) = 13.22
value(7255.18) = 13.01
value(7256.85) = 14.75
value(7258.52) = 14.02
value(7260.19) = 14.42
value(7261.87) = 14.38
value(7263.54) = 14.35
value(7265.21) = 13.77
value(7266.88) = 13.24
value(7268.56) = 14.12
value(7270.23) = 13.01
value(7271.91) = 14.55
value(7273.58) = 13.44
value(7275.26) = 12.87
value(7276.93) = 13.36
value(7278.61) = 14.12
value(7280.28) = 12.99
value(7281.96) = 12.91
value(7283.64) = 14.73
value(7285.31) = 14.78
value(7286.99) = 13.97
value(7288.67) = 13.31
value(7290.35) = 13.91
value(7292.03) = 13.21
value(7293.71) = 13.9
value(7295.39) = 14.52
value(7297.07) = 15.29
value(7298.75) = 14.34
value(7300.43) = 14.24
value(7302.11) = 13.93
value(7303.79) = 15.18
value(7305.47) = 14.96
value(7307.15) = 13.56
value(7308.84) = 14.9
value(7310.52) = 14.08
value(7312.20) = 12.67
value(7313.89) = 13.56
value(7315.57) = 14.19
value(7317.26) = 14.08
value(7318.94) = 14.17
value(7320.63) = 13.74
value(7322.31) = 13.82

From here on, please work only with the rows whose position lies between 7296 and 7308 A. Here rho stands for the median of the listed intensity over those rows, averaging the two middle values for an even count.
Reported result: 14.3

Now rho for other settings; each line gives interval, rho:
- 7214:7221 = 14.4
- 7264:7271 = 13.5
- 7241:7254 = 13.3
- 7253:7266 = 14.2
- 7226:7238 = 14.6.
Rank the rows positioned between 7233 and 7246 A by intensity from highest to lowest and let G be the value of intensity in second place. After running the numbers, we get 14.56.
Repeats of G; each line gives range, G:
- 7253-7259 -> 14.02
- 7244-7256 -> 14.23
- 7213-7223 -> 14.67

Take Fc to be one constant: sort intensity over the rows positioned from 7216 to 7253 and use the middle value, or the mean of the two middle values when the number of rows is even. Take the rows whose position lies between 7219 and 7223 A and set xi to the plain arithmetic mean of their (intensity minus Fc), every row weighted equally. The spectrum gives -0.2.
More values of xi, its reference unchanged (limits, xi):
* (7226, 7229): 0.4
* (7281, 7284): -0.2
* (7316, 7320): 0.1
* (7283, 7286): 0.7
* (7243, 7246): -0.3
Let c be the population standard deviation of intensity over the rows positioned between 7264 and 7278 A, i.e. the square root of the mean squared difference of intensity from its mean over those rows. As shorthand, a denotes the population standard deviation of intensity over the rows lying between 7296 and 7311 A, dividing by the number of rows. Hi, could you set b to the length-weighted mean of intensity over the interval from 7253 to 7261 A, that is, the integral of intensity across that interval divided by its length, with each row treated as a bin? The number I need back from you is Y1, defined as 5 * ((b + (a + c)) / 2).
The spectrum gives 37.55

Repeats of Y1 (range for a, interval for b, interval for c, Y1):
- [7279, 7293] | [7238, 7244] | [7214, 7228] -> 37.36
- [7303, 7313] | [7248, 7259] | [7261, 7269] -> 36.64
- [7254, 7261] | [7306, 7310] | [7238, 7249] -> 38.72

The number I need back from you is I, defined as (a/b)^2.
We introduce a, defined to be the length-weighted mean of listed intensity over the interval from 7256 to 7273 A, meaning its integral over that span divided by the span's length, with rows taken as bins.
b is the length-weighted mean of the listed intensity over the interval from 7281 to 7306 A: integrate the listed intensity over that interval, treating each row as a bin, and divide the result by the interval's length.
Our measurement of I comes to 0.98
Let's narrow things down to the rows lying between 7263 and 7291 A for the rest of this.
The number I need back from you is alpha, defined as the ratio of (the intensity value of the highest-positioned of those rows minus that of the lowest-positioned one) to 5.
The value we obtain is -0.1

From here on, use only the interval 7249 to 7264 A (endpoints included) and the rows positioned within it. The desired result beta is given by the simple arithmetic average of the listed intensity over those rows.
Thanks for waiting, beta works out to 13.7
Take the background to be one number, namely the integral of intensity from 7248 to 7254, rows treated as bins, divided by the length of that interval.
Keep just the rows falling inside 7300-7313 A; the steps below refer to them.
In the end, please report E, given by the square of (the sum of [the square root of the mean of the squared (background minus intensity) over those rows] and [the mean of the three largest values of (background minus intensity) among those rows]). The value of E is 1.0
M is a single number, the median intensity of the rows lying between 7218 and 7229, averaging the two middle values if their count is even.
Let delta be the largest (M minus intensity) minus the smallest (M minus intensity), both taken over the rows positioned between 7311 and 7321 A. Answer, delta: 1.52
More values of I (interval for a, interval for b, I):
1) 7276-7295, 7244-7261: 1.02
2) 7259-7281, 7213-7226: 0.97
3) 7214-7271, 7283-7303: 0.96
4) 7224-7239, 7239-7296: 1.07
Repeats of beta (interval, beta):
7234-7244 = 13.6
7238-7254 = 13.5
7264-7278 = 13.5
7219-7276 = 13.8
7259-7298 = 13.9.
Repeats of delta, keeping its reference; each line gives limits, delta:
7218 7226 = 1.65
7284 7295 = 1.57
